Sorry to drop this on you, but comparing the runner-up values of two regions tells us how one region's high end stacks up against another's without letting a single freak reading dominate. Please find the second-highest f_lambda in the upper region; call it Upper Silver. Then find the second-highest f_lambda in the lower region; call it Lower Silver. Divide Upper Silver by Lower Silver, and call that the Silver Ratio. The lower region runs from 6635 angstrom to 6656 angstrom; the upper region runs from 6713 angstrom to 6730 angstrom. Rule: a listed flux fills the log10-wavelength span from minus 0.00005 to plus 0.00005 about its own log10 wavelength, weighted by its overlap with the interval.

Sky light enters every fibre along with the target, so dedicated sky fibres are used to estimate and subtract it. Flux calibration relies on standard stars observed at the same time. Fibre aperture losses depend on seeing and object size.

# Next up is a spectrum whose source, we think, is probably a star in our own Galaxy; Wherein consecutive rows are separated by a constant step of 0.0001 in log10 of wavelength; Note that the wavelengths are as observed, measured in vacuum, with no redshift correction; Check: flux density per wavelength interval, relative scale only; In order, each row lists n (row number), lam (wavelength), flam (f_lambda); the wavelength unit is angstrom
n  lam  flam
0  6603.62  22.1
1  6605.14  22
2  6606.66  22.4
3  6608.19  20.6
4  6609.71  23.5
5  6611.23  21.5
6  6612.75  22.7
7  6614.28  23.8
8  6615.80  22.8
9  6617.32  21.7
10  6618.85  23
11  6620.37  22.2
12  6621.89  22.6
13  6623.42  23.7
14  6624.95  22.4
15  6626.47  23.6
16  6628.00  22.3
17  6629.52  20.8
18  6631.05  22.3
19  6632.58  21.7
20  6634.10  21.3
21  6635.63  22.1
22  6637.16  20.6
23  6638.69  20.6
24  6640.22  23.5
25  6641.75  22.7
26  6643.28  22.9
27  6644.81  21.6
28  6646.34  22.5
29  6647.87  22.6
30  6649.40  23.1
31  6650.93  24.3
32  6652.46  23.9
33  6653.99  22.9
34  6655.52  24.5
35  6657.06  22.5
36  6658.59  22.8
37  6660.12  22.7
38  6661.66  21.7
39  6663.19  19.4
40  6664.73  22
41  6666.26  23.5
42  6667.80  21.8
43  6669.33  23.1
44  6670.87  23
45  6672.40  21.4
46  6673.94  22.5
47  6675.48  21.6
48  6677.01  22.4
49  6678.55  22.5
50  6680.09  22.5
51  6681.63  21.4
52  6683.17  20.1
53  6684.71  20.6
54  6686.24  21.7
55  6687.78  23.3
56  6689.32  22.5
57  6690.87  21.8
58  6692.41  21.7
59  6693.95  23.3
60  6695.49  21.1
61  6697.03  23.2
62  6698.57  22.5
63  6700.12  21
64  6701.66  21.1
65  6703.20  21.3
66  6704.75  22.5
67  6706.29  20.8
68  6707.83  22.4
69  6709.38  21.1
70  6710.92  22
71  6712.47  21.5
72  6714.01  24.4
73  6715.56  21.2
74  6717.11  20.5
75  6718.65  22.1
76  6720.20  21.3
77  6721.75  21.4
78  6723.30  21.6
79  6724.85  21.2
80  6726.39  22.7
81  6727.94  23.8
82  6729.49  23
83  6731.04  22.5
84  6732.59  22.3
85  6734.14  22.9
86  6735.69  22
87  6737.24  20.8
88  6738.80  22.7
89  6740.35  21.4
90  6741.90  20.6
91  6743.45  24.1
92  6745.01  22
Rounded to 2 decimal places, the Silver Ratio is 0.98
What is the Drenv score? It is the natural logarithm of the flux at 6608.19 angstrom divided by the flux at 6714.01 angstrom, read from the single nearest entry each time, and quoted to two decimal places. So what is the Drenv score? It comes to -0.17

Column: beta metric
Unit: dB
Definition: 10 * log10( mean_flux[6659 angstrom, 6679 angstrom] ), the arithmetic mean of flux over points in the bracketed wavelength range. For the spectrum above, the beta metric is 13.4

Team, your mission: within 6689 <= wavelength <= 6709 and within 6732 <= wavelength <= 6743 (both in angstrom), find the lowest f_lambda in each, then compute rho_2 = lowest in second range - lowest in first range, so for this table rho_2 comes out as -0.20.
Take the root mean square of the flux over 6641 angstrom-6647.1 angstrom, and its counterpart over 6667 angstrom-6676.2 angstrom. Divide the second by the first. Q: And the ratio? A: 0.99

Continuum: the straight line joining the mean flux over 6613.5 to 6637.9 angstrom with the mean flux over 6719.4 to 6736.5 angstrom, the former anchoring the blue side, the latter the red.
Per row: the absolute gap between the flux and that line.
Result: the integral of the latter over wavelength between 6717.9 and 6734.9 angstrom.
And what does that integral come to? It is 11.4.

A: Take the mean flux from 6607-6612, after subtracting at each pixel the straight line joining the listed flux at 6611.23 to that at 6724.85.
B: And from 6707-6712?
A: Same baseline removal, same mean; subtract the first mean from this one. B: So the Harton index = 0.2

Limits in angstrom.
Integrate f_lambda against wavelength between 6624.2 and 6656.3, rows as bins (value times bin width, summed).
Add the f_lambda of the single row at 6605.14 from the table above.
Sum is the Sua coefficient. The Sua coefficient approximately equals 744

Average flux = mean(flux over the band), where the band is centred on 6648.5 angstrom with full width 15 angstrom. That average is 23.1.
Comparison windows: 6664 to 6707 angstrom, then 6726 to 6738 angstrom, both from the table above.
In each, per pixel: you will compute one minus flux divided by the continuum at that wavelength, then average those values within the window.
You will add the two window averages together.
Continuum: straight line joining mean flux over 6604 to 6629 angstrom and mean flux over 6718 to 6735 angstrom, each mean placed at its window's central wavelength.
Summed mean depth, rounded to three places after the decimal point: 0.004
